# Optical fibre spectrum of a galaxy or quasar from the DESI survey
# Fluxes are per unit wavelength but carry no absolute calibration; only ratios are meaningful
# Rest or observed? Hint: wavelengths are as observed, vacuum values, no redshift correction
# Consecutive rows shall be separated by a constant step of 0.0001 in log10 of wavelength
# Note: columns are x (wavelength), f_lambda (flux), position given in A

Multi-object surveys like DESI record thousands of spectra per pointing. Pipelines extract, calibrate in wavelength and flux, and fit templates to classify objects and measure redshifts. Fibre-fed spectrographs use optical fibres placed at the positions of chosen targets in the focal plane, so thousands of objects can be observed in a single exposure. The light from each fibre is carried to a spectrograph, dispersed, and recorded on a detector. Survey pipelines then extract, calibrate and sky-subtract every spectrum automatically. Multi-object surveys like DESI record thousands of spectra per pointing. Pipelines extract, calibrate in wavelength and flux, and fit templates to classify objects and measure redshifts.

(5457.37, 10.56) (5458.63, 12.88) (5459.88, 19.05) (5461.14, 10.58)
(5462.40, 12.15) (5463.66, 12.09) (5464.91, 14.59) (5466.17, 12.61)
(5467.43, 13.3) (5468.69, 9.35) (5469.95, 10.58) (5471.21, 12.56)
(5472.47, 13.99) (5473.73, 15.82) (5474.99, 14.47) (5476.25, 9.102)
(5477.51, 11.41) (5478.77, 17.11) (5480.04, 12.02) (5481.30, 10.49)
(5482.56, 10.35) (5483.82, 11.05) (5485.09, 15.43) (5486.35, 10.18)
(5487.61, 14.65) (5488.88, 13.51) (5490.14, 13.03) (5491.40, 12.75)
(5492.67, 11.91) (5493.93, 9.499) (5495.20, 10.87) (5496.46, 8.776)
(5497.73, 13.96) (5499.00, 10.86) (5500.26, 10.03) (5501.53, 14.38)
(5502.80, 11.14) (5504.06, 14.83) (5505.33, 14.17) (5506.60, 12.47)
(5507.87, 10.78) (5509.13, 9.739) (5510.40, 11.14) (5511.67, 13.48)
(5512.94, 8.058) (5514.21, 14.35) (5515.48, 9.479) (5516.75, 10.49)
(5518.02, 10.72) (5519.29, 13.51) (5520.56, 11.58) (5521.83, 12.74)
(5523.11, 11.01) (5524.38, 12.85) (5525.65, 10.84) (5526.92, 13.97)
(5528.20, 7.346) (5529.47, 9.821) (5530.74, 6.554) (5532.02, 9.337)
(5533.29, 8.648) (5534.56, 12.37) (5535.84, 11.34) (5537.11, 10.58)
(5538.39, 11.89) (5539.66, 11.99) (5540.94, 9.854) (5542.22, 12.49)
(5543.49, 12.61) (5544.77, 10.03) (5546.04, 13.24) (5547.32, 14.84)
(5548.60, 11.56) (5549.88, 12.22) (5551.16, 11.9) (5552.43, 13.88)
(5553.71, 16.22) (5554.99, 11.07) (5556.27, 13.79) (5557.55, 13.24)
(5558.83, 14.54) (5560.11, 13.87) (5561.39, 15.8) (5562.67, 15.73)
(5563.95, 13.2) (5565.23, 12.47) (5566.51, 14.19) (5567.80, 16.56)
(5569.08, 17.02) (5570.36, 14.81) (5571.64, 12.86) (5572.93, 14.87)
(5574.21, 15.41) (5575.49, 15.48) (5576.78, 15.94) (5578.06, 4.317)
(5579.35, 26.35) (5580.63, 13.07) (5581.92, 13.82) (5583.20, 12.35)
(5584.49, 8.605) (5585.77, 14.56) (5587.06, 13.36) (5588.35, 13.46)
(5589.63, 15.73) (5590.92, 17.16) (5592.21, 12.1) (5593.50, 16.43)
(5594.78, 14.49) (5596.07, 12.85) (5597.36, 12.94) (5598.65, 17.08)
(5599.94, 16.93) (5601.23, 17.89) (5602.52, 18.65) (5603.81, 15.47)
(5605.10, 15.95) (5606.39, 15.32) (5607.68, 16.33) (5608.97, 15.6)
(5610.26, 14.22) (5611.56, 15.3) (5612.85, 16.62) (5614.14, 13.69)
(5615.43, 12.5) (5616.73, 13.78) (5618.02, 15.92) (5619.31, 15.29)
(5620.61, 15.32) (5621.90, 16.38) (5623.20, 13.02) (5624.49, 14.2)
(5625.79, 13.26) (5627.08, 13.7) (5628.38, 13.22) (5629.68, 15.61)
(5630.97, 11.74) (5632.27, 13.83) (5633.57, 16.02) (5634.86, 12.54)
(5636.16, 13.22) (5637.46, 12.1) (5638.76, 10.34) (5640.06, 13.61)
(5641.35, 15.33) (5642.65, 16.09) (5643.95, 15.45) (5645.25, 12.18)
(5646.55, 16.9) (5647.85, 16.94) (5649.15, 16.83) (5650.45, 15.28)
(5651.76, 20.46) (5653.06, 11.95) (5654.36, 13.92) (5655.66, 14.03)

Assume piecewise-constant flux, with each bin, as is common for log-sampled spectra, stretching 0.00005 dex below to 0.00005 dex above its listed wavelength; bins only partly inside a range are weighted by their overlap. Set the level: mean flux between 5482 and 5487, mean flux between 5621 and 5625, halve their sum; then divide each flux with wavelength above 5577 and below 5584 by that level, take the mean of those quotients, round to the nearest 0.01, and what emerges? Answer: 1.06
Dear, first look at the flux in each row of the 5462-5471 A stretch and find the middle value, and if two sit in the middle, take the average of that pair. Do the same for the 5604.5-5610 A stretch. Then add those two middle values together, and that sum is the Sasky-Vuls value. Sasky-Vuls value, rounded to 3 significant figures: 27.9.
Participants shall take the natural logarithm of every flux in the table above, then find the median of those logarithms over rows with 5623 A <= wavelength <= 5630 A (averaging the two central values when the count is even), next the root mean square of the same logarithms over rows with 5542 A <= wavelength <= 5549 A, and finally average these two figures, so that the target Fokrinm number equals 2.56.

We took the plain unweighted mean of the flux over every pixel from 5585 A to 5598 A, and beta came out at 14.3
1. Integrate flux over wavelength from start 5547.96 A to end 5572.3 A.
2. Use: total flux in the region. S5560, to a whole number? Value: 339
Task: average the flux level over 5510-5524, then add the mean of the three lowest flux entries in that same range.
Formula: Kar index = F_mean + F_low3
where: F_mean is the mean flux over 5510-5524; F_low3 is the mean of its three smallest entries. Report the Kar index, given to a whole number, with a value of 21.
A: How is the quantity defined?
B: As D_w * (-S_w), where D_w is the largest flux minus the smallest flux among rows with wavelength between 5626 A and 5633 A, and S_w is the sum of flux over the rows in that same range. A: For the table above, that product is -264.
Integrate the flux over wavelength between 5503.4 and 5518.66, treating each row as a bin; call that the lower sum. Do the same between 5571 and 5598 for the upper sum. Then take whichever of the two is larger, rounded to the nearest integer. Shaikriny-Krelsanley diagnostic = 381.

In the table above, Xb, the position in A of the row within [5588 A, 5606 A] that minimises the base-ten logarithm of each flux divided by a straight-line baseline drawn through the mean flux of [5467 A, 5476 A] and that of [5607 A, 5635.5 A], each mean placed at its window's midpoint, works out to 5592.21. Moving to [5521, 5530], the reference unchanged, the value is 5528.20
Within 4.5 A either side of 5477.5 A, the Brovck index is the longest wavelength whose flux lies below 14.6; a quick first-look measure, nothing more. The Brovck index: 5481.30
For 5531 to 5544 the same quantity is 5543.49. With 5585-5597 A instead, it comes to 5596.07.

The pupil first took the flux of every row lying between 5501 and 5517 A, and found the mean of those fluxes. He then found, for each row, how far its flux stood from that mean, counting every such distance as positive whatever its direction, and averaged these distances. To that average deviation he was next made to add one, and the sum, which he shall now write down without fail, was 2.90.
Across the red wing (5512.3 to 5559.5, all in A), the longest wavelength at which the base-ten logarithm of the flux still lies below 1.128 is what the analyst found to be 5557.55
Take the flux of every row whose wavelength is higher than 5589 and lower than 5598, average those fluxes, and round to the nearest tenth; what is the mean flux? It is 14.5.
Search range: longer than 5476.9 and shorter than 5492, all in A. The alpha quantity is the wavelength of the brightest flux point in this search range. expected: 5478.77 A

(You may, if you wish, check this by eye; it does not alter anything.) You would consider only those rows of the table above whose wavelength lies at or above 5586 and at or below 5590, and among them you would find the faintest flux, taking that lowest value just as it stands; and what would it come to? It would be 13.36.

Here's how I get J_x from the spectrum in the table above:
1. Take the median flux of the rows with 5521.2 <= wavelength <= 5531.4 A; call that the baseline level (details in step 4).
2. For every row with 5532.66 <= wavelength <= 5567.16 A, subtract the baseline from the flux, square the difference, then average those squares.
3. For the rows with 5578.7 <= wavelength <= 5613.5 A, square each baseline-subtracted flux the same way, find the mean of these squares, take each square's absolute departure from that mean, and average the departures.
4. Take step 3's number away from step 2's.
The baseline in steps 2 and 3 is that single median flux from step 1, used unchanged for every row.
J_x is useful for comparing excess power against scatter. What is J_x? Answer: -15.5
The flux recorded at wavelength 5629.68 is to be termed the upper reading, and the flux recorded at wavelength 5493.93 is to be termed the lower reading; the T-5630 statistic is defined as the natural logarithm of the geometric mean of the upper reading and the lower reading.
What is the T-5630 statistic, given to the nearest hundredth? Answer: 2.50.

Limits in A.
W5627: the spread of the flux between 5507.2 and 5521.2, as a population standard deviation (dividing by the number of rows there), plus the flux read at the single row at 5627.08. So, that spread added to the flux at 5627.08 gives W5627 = 15.5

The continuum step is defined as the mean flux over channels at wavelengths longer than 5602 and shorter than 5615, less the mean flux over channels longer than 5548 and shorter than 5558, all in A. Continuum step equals 2.7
